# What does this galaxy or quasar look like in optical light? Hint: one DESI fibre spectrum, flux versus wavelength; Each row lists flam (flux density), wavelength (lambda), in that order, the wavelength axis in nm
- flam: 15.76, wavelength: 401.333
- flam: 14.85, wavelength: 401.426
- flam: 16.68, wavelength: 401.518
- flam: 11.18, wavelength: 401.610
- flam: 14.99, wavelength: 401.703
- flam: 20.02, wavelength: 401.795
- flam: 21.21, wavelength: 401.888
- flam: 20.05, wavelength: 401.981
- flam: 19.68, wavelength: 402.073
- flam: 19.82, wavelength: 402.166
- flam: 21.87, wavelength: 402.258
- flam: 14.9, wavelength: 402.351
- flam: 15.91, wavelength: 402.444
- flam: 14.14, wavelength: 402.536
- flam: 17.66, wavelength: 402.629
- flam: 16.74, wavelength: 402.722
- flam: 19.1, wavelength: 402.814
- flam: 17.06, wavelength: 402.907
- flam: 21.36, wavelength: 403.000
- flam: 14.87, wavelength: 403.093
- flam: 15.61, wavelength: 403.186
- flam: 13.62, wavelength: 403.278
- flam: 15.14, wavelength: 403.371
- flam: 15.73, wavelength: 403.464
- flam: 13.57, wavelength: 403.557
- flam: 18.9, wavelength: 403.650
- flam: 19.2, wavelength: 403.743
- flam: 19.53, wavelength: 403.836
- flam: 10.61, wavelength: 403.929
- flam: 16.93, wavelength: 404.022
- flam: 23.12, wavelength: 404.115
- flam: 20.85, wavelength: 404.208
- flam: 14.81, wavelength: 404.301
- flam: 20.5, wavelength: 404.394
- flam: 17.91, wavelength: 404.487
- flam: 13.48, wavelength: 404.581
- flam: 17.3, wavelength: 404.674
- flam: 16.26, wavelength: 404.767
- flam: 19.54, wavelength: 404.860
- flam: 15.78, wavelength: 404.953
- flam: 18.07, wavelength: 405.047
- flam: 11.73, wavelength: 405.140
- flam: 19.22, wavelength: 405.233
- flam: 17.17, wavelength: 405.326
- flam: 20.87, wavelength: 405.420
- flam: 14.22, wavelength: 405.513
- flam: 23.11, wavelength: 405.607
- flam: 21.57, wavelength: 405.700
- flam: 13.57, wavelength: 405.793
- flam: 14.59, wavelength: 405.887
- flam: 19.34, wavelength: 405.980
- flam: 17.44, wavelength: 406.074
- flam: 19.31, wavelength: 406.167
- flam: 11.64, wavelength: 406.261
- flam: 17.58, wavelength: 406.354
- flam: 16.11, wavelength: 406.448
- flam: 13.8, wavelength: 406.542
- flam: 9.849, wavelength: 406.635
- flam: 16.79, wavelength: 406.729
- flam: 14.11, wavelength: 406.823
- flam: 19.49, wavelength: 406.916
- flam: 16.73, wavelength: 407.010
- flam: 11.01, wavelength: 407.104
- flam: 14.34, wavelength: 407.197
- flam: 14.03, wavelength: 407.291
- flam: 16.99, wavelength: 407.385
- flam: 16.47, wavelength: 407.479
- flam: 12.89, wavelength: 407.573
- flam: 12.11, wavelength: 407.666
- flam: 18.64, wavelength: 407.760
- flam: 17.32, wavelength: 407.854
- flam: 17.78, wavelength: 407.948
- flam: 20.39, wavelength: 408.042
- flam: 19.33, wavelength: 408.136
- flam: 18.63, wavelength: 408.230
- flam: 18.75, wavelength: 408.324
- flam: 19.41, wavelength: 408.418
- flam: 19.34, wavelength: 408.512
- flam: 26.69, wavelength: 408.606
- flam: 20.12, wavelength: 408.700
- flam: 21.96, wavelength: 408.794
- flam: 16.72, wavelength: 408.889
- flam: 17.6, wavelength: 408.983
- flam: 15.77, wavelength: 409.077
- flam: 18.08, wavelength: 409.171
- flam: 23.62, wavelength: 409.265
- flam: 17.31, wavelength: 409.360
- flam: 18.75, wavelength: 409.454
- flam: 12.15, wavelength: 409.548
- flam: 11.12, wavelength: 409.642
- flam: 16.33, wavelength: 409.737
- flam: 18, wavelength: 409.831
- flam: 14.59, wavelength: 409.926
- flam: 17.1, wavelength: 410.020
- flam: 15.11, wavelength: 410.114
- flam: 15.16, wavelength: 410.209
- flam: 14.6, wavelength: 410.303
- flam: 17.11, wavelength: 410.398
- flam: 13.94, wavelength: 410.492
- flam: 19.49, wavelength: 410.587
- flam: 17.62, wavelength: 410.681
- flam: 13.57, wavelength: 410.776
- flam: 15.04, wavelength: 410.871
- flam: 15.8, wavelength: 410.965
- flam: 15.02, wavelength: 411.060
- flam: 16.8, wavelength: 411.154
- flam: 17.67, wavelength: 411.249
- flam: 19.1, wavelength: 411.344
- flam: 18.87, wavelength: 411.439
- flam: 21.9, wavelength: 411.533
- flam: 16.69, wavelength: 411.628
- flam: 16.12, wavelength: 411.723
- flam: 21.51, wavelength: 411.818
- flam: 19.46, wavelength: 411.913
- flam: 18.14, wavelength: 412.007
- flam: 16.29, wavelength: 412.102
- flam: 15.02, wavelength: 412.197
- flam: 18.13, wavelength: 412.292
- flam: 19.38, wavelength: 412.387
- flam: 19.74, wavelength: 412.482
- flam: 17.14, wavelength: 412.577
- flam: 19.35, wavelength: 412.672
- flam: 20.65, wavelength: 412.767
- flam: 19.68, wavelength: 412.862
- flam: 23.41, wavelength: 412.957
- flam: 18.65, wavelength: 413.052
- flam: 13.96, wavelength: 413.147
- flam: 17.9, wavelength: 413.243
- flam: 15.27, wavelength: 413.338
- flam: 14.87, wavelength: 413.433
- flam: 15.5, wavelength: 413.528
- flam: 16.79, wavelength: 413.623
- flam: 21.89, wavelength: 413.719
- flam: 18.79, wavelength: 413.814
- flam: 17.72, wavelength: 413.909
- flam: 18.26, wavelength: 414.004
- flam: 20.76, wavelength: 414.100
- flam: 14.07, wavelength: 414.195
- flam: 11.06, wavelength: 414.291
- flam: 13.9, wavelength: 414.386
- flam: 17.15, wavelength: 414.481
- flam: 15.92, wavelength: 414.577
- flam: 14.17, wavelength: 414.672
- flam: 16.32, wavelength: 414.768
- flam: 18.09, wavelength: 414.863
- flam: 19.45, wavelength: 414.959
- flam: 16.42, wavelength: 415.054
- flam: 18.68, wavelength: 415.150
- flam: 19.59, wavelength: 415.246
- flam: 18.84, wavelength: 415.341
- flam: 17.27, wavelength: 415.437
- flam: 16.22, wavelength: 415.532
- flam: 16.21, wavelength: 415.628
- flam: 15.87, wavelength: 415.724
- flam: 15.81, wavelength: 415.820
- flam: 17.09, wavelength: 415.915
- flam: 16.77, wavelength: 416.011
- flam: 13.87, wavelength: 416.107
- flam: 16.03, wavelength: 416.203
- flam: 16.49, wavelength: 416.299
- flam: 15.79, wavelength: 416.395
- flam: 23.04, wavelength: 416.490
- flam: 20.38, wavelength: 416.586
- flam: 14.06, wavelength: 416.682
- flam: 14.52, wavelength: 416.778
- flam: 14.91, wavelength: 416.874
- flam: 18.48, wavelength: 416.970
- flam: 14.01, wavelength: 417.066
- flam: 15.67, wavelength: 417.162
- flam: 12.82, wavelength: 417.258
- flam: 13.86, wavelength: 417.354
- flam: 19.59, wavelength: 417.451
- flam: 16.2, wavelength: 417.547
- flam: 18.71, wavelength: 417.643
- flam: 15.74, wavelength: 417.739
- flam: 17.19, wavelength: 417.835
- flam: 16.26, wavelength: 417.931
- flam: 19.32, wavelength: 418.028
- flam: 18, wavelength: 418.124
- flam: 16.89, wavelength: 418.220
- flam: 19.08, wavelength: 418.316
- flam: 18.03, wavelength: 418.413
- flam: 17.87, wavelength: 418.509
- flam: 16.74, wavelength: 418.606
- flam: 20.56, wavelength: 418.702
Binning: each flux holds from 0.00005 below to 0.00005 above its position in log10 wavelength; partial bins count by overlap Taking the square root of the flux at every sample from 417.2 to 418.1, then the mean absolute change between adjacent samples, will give 0.32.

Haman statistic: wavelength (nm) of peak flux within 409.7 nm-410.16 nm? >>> 409.831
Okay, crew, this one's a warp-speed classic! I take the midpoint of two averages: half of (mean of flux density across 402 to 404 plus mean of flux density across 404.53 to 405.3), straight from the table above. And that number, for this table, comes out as 16.7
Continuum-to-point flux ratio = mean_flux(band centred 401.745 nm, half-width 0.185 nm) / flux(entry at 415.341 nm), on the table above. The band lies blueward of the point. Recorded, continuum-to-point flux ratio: 0.89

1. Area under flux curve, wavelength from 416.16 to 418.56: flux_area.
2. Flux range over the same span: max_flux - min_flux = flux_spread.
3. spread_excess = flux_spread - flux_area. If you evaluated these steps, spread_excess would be -30.4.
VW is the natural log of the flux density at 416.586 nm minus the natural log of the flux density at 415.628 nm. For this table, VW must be 0.23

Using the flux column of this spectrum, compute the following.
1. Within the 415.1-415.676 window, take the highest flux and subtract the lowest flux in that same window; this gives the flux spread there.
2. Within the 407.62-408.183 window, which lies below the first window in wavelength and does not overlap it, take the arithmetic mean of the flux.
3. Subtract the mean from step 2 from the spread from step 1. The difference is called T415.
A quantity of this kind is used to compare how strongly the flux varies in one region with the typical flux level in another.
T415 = -14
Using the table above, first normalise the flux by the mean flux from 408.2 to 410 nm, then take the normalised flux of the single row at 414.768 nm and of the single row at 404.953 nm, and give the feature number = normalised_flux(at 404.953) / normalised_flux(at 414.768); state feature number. 1.0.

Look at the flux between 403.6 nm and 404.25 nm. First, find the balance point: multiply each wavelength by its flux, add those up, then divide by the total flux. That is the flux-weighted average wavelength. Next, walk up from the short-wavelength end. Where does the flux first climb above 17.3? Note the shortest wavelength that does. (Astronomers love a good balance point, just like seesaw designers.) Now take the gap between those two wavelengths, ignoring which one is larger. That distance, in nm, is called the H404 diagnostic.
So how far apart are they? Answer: 0.29 nm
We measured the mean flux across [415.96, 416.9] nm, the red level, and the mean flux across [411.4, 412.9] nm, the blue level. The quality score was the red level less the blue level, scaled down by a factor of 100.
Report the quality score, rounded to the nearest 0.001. -0.020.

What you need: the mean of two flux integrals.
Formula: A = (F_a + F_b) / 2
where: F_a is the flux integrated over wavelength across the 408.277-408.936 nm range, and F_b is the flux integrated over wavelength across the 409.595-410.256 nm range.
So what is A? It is 11.8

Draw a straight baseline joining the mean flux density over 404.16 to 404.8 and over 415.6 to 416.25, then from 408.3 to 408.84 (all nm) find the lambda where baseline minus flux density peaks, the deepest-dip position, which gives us 408.324 nm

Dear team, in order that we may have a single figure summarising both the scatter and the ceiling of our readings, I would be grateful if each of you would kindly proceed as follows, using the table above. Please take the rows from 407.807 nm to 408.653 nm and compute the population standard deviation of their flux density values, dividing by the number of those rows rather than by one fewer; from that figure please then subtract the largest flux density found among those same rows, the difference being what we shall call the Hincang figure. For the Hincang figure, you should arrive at -24.1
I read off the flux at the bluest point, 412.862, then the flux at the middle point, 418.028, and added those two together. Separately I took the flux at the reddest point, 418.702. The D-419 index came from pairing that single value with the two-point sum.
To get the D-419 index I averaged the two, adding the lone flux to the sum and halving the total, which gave 30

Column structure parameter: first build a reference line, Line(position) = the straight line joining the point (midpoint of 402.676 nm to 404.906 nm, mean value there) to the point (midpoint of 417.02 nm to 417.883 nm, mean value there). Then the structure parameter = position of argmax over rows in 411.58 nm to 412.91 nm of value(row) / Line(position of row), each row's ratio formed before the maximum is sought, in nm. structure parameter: 411.818 nm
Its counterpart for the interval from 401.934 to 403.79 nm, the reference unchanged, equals 402.258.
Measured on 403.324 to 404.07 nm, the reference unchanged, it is 403.836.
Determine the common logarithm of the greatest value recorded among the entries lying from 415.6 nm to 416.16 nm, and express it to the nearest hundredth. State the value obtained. 1.23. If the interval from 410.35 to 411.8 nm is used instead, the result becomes 1.34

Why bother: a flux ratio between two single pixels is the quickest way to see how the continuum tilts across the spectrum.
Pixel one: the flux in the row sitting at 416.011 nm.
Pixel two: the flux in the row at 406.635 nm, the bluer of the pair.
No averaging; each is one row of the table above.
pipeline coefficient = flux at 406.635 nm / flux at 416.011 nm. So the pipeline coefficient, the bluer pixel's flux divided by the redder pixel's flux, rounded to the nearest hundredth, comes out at 0.59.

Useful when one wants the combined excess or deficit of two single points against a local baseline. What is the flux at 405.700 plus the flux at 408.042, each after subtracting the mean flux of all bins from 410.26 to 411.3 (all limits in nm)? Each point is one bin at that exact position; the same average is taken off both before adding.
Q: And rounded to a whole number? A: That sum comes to 10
